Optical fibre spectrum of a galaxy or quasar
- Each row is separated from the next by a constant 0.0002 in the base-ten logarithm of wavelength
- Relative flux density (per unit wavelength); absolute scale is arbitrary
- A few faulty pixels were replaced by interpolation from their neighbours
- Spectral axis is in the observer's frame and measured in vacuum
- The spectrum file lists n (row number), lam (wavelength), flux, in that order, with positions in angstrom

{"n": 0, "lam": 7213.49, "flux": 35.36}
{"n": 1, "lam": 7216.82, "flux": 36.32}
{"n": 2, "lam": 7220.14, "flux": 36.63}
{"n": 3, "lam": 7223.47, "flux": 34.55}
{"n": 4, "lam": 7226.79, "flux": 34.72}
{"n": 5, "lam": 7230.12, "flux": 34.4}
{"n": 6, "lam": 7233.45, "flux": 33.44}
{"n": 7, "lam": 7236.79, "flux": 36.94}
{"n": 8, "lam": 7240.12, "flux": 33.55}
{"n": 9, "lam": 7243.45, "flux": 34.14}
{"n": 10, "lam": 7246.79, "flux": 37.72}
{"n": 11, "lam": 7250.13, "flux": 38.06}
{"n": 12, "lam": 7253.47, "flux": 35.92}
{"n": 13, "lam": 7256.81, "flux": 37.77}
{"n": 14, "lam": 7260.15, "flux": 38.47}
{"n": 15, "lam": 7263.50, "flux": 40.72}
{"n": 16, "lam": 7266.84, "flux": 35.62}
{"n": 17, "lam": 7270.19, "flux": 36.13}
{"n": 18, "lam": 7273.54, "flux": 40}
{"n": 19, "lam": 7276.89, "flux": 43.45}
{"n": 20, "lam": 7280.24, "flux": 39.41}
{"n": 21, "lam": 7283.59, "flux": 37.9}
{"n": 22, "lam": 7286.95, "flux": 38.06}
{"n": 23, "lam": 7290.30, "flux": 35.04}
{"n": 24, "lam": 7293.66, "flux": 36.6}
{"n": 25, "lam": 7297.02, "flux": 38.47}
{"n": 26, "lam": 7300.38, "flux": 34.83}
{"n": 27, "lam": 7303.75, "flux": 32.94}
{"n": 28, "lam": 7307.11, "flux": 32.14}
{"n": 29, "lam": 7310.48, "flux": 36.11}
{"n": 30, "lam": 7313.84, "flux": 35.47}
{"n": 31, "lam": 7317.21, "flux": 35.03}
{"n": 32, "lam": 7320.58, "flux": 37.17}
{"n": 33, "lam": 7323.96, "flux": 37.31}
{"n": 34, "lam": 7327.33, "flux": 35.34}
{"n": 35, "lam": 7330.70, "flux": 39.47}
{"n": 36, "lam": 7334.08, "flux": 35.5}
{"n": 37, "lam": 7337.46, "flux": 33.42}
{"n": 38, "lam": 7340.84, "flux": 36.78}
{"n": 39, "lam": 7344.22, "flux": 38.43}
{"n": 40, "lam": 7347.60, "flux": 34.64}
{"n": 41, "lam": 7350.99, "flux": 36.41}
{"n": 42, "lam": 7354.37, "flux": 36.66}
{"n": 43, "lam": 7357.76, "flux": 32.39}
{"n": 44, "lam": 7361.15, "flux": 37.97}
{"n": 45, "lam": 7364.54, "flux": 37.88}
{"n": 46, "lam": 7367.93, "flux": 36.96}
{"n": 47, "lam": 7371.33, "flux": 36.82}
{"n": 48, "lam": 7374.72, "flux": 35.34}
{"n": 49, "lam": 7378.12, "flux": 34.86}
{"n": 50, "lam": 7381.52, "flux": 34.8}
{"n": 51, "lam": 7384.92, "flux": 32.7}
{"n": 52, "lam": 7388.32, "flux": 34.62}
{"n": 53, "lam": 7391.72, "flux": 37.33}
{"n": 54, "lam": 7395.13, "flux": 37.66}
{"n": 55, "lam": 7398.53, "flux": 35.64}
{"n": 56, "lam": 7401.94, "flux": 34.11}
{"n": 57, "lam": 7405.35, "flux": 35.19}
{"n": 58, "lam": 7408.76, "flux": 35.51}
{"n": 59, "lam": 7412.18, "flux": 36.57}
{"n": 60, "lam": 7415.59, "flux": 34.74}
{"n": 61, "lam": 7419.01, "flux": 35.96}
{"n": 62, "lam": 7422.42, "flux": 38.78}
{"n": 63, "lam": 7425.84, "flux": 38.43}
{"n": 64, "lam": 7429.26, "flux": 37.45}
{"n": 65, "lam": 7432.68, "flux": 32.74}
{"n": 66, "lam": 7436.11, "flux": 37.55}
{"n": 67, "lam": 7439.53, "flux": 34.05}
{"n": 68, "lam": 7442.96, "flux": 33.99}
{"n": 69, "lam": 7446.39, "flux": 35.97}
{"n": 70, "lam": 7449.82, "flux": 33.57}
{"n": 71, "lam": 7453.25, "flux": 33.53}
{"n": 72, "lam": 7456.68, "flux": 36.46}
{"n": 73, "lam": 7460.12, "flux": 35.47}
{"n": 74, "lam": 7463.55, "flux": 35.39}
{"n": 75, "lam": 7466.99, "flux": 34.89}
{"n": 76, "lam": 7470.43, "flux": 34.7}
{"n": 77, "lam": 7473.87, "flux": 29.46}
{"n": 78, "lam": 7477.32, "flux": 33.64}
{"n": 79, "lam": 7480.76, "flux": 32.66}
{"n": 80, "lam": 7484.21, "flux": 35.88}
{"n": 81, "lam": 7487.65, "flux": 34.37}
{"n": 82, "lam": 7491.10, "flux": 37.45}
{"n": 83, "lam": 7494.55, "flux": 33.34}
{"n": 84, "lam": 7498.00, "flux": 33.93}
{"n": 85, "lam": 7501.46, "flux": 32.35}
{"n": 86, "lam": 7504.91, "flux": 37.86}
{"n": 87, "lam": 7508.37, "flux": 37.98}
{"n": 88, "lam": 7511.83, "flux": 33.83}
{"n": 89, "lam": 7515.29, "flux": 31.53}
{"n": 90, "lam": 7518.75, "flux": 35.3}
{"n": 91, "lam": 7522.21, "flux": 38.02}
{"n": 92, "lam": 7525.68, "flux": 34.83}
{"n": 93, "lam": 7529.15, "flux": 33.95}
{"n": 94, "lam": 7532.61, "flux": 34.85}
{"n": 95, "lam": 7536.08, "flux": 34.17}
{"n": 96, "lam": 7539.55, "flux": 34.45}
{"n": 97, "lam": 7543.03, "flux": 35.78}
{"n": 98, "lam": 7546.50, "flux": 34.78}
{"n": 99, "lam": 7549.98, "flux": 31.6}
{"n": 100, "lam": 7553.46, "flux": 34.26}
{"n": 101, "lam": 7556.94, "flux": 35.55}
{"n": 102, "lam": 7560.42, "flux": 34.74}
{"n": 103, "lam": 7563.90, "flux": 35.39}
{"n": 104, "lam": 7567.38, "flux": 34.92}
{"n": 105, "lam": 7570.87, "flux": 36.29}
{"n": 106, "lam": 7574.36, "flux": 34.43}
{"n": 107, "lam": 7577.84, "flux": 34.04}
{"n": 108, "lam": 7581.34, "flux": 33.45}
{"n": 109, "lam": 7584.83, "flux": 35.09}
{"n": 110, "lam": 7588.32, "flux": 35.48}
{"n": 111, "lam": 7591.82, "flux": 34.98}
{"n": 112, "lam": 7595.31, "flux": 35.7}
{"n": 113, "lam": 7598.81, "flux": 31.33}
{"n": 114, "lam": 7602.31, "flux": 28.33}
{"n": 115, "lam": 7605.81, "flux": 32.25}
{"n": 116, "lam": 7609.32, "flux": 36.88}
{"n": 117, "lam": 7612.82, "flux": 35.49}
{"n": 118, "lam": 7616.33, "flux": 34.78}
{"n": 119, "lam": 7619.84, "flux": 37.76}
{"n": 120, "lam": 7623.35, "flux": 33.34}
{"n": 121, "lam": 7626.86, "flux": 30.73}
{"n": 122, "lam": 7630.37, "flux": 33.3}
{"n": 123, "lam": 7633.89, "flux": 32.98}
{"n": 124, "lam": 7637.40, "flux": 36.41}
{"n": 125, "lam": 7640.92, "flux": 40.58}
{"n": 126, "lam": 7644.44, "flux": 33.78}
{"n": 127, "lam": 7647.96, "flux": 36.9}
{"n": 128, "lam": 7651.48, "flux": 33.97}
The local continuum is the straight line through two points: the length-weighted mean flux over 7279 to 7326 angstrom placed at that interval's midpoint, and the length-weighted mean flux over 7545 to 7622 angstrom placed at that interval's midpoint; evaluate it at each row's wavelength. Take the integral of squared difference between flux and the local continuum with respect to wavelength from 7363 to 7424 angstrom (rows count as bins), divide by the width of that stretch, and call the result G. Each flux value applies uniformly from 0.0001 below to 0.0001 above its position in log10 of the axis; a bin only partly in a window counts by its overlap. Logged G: 2.3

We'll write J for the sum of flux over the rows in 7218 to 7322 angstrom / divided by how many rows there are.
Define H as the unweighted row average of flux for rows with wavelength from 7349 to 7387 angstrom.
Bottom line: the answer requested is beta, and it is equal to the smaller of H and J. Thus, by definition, 35.71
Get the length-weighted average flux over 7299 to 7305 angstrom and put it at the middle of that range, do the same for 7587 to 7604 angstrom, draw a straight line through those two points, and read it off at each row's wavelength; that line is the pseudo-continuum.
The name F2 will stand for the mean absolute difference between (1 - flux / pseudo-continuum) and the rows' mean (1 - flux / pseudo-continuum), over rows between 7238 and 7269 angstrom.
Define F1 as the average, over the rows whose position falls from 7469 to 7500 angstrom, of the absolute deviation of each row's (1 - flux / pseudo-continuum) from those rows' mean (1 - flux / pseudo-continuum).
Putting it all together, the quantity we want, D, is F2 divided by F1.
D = 1.23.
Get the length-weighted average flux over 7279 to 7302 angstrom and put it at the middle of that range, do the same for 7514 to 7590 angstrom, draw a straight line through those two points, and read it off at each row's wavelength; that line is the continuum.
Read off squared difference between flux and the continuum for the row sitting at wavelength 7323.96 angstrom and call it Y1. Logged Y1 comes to 0.2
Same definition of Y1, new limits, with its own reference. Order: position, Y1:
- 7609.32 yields 7.4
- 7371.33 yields 0.2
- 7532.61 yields 0.0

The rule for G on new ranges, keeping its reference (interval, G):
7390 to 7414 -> 1.5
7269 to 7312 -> 9.0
